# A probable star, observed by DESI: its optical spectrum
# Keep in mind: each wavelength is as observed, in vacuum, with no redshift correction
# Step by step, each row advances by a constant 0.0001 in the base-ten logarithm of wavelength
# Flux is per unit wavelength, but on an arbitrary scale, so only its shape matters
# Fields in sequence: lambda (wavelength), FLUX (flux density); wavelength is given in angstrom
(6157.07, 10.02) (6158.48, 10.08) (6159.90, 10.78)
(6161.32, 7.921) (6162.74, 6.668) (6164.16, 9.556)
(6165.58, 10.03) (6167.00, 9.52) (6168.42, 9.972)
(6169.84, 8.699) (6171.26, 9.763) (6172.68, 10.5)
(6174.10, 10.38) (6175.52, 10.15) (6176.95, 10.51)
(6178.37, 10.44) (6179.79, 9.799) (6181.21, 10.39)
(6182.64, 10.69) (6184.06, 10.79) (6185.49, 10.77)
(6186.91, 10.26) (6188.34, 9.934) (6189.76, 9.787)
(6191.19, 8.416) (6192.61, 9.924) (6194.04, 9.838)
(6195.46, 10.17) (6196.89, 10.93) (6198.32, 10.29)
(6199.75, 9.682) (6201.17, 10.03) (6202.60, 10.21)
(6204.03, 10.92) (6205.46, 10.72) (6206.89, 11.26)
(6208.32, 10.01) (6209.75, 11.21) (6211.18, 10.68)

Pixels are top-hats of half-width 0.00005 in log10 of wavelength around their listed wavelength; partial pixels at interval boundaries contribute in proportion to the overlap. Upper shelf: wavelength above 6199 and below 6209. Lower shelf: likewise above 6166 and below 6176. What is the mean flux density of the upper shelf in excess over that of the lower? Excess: 0.55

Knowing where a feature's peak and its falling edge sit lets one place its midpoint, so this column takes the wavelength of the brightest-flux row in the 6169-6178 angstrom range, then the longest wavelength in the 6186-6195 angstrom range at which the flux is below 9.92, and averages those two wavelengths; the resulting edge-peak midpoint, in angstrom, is 6185.5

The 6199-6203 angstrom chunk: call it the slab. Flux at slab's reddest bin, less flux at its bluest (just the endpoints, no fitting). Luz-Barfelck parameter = 0.5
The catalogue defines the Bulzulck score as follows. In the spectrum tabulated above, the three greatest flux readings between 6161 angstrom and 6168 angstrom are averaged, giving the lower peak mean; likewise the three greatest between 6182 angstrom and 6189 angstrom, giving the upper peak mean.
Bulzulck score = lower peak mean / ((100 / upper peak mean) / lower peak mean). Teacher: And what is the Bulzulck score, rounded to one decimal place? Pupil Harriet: 10.1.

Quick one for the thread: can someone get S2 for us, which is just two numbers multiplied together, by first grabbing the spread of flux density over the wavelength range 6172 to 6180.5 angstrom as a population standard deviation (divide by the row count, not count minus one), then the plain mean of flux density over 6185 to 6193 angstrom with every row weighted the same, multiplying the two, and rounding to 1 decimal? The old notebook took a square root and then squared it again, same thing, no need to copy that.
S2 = 2.5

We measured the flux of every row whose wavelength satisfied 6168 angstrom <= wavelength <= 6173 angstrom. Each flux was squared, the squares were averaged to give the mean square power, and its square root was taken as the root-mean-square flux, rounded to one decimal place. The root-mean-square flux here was 9.8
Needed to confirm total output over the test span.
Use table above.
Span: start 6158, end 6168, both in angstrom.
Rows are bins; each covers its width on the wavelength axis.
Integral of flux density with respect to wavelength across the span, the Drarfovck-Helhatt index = 92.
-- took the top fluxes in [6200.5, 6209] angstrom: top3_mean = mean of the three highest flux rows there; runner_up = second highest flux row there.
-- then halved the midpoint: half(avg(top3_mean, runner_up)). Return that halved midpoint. 5.47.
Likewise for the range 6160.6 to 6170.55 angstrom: 4.96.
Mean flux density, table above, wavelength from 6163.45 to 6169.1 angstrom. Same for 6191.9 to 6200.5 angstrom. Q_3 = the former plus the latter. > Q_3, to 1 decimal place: 19.9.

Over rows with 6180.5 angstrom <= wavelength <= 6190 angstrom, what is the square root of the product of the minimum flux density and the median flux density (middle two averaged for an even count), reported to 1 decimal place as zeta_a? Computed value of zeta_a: 10.1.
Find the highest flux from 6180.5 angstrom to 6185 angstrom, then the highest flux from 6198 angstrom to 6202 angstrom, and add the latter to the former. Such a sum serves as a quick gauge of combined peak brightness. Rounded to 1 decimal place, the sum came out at 21.1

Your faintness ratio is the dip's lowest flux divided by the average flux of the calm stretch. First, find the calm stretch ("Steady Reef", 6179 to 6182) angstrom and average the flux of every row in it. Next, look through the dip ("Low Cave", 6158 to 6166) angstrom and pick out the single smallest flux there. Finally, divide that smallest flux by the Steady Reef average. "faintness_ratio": 0.66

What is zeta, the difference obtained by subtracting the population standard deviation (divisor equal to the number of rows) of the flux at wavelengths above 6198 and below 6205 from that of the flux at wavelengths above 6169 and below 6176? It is 0.25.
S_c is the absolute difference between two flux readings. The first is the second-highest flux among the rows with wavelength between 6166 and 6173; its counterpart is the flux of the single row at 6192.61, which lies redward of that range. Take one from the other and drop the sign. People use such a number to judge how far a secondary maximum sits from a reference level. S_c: 0.0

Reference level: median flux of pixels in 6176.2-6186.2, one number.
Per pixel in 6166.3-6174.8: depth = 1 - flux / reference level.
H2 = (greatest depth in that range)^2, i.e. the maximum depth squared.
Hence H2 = 0.030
